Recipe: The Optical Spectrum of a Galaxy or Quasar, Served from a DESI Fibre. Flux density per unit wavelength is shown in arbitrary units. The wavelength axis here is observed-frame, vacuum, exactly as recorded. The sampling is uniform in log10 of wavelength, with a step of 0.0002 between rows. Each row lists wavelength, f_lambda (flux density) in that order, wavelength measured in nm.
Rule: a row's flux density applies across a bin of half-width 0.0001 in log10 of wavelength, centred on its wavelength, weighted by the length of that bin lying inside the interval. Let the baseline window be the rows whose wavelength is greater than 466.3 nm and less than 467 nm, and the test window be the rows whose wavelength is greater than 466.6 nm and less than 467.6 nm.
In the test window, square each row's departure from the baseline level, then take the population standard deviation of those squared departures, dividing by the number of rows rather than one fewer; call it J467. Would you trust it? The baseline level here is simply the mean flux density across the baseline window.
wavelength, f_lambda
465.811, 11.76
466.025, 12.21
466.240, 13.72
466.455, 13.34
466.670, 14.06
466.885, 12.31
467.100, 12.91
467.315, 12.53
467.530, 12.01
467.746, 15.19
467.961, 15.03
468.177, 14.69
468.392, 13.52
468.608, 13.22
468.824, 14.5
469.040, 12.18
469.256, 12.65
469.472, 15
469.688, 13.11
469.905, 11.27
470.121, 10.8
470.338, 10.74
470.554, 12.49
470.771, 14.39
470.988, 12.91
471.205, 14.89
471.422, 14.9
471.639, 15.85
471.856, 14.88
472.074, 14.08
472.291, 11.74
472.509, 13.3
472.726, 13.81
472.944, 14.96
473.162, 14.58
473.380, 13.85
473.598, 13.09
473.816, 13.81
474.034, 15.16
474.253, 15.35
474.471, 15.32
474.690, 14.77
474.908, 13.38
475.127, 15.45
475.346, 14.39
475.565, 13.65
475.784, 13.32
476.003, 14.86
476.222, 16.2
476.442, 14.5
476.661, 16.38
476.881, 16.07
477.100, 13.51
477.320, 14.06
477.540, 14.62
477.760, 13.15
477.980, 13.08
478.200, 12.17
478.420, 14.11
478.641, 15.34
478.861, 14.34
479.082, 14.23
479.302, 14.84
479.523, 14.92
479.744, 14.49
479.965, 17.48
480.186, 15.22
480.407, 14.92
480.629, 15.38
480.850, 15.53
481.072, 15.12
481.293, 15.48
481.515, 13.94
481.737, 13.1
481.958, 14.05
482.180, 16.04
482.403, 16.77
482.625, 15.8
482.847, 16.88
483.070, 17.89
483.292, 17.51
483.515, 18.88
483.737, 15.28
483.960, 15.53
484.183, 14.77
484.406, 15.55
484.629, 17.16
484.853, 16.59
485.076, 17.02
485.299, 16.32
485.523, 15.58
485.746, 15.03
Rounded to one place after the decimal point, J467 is 0.5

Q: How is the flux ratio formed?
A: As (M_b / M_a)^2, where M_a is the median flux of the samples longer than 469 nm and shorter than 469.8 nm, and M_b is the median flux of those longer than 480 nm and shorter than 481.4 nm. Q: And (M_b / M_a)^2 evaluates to 1.41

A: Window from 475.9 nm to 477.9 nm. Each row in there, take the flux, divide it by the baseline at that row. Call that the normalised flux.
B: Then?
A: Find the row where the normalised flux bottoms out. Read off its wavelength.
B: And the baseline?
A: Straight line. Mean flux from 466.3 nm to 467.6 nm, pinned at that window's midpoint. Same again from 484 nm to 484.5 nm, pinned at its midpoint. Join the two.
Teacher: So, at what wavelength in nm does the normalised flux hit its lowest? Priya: 477.760 nm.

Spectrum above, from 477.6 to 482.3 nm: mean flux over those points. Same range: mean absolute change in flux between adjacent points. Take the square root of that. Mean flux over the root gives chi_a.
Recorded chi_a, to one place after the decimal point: 15.1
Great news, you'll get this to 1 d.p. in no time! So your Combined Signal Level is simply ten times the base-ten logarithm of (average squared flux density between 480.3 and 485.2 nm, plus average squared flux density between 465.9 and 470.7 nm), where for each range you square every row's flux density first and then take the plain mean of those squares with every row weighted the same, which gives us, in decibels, 26.3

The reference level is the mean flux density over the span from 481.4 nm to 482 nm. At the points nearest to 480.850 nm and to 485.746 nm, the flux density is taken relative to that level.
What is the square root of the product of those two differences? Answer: 1.6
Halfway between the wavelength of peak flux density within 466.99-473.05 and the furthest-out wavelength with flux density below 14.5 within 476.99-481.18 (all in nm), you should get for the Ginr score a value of 475.69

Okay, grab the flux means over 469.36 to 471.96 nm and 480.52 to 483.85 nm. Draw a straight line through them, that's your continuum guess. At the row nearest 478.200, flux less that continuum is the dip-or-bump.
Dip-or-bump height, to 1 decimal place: -2.8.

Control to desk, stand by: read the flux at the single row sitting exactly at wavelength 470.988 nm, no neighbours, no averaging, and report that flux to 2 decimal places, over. 12.91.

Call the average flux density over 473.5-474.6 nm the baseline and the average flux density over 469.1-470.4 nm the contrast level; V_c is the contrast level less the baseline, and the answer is -2.3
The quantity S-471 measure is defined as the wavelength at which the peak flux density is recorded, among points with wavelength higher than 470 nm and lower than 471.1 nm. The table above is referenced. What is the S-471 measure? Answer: 470.771 nm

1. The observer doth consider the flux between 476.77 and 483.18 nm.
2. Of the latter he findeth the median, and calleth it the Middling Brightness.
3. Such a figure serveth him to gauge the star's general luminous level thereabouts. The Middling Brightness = 14.9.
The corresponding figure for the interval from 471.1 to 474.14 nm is 14.3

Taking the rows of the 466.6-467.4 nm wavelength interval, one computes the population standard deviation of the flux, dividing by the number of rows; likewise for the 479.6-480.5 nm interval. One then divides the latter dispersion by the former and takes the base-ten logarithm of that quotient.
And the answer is 0.23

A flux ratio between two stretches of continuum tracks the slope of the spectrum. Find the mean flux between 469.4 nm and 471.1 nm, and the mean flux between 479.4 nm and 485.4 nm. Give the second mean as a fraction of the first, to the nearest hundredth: 1.26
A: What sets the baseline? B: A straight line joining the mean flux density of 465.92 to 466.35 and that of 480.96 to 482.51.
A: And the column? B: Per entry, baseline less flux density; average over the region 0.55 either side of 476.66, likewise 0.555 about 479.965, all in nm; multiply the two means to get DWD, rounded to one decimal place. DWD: 0.7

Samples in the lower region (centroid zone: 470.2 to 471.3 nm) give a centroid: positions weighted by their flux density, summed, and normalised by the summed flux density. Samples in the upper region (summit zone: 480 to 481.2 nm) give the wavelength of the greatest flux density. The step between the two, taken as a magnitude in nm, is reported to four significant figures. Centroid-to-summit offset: 10.05 nm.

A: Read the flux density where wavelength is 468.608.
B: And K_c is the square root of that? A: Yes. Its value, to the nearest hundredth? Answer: 3.64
